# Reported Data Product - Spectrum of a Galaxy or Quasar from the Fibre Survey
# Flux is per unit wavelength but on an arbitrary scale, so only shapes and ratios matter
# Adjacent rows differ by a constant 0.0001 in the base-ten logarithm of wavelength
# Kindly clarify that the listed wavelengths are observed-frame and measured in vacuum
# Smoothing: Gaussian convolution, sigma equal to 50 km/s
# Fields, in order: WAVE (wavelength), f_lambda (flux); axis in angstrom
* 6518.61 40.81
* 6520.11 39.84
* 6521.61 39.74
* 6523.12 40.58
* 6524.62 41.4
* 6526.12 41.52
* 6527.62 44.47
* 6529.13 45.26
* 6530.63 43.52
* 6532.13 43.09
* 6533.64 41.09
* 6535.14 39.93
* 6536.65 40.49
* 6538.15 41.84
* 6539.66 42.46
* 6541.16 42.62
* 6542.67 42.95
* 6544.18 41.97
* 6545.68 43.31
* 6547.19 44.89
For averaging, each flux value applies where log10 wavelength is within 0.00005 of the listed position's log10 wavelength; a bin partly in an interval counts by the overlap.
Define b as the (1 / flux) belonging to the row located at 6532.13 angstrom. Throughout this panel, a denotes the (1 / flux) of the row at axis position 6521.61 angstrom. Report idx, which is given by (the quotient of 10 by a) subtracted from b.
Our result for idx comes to -397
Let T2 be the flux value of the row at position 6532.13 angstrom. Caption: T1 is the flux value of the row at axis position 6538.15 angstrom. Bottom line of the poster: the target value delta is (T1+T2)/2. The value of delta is 42.5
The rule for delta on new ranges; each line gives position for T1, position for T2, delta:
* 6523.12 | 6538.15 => 41.2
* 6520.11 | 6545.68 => 41.6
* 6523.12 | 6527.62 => 42.5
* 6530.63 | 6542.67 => 43.2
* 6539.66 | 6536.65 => 41.5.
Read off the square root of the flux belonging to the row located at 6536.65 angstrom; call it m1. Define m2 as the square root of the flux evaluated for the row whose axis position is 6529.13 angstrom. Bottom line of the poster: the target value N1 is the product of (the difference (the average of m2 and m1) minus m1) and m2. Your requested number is 1.23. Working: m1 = 6.4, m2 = 6.73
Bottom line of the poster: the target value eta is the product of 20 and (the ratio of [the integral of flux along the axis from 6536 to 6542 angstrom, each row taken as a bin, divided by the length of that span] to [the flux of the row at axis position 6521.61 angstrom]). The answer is 21.1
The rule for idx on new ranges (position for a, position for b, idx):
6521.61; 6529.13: -397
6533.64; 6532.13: -411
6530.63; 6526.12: -435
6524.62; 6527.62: -414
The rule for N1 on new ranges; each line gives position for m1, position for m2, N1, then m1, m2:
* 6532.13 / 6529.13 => 0.55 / 6.6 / 6.73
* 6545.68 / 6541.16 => -0.17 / 6.6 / 6.53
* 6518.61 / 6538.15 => 0.26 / 6.4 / 6.47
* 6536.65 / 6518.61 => 0.08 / 6.4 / 6.39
